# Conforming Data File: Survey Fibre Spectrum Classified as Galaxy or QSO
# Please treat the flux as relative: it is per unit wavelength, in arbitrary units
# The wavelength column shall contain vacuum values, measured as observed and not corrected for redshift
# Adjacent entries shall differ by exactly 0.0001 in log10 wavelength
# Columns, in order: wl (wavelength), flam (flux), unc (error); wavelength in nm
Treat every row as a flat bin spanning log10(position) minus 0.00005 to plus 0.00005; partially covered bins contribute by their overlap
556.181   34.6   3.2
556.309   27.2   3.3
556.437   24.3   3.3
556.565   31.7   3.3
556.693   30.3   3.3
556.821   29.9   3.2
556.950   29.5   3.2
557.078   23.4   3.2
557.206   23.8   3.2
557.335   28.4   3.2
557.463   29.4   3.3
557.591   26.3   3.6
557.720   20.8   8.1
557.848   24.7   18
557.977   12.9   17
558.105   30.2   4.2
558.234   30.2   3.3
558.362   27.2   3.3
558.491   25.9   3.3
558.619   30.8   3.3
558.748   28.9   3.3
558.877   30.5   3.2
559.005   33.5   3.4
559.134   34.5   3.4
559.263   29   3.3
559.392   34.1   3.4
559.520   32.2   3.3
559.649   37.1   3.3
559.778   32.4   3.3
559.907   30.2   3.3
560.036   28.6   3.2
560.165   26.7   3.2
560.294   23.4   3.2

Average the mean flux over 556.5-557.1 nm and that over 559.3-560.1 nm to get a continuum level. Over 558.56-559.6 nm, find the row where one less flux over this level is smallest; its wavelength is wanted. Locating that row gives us 559.134 nm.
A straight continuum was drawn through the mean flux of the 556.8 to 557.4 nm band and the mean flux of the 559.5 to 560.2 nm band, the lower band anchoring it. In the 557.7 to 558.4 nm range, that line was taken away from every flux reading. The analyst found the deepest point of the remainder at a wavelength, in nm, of 557.977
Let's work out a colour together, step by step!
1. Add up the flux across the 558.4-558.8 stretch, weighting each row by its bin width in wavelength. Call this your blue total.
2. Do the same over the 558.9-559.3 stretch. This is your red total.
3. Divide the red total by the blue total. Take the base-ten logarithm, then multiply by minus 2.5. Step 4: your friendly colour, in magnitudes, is -0.14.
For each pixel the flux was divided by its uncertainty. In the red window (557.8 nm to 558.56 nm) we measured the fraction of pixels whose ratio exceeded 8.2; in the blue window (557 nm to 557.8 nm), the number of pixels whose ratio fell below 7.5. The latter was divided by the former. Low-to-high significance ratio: 12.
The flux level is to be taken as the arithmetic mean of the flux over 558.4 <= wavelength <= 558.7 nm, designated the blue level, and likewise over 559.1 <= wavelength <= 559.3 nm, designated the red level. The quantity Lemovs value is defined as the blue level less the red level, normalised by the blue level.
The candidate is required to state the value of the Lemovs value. -0.12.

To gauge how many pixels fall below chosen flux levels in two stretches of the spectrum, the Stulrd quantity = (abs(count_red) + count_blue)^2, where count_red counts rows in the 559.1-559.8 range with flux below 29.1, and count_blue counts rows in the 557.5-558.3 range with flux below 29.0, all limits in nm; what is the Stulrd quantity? 25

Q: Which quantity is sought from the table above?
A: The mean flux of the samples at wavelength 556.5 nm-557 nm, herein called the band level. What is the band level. 30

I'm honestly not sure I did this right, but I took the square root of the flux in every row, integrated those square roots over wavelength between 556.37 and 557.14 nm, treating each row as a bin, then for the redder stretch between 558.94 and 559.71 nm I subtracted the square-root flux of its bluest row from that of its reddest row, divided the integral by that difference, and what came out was 13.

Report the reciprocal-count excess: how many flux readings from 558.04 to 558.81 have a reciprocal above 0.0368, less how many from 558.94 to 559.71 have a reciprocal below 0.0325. -4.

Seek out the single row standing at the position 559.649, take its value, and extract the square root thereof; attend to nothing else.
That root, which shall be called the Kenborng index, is 6.1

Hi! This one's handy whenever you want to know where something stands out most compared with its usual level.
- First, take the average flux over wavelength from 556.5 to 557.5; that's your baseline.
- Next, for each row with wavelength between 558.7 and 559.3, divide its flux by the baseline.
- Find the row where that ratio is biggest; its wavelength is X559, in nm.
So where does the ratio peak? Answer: 559.134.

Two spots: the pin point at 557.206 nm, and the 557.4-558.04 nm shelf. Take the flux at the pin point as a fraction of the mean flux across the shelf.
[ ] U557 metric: 1.04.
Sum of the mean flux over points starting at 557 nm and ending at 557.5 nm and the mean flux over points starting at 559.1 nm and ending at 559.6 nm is 58.7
